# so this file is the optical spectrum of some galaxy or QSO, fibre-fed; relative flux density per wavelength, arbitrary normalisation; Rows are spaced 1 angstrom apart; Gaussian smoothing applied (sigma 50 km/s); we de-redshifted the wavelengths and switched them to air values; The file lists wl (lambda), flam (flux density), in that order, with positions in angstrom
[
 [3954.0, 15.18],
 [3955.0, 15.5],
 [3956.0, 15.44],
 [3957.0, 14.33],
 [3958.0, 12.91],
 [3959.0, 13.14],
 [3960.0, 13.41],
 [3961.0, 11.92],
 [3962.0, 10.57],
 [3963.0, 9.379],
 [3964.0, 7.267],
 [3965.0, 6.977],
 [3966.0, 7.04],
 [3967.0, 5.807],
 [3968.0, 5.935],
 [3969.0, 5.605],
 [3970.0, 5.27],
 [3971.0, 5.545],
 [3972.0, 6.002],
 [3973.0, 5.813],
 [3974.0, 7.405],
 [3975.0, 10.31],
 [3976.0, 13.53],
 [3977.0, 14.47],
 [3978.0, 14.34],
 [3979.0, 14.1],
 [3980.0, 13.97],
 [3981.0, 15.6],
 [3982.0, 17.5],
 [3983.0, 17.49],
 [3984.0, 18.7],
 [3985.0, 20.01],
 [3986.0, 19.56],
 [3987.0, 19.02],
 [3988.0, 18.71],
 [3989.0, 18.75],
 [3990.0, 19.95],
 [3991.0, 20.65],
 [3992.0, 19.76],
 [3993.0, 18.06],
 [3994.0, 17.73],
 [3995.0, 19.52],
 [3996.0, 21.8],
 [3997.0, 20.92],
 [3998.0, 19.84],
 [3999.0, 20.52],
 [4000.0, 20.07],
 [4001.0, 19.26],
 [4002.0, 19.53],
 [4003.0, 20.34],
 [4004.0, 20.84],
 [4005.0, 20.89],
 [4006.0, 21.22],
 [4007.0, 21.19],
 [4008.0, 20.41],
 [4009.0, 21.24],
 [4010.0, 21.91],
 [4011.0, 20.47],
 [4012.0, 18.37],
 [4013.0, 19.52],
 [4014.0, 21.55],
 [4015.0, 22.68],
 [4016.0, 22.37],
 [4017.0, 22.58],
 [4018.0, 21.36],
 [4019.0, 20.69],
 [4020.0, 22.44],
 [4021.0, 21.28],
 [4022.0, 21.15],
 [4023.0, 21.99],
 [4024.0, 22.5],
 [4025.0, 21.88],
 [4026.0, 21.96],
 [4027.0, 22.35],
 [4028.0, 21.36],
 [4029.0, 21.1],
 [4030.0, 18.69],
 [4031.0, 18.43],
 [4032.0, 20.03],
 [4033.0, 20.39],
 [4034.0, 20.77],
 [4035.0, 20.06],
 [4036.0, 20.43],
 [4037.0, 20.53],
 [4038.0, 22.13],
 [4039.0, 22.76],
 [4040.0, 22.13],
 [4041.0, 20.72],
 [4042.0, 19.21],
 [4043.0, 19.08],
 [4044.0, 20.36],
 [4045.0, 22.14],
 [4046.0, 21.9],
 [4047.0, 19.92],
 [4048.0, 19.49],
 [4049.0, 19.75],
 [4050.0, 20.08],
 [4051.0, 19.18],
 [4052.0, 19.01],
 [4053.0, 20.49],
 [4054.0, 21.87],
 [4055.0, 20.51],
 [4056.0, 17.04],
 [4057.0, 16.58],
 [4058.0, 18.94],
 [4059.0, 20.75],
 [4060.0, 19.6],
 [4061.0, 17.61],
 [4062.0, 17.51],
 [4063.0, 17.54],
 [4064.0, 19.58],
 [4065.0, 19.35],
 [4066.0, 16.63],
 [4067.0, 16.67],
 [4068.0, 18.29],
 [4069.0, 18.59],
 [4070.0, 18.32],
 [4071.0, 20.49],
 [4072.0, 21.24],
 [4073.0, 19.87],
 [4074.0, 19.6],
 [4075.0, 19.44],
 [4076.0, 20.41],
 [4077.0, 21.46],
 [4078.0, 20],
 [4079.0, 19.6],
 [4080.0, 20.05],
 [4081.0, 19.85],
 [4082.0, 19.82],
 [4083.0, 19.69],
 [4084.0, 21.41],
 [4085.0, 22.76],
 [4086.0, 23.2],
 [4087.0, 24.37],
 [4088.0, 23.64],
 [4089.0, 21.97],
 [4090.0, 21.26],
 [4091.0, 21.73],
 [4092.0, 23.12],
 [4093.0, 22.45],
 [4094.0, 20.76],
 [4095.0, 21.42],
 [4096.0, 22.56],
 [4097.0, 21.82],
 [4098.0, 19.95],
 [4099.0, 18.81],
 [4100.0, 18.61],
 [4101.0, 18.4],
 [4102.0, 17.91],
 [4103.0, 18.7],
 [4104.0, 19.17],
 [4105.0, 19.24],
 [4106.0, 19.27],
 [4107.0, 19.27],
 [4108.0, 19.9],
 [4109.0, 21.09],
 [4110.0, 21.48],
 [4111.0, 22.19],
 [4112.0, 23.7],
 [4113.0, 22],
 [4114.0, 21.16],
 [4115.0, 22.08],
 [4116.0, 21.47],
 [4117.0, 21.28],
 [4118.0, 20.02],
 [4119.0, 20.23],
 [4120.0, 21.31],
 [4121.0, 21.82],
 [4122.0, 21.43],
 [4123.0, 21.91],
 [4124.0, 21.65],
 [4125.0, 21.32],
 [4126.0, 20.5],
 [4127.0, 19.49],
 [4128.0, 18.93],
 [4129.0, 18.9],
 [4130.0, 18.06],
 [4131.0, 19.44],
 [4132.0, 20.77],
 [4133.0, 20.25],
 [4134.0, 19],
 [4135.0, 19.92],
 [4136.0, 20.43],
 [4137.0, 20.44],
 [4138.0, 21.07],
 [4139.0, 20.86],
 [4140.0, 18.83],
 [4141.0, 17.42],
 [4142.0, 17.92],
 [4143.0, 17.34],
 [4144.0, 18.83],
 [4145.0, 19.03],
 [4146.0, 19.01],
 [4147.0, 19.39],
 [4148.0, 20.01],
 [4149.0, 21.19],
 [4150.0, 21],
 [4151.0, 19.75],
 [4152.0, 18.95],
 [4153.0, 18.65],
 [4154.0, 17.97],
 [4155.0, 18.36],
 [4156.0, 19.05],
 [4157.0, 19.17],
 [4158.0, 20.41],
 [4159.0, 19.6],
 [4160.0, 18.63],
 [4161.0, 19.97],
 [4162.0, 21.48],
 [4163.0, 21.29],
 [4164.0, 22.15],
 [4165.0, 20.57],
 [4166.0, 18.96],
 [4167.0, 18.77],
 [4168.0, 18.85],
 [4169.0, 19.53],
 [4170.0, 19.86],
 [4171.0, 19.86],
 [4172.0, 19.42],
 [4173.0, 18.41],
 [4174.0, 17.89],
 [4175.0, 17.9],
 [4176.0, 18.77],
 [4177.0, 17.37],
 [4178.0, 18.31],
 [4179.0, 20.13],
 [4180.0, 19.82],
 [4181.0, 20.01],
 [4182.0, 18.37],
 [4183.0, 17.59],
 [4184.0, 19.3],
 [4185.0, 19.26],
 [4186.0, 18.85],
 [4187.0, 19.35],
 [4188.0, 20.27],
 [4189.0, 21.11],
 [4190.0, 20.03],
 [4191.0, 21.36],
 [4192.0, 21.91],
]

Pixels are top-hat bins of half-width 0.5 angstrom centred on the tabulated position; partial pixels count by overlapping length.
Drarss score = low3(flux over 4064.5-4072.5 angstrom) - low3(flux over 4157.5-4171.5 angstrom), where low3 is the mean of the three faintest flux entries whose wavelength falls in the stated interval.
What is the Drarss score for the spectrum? -1.6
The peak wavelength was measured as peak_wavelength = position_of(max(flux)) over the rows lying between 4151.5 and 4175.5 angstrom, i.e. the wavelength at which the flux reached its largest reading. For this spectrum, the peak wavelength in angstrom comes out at 4164.0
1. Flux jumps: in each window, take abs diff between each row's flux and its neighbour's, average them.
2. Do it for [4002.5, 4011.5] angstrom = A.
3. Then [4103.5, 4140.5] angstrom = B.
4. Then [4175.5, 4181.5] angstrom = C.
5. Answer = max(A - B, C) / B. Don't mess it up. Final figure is 1.3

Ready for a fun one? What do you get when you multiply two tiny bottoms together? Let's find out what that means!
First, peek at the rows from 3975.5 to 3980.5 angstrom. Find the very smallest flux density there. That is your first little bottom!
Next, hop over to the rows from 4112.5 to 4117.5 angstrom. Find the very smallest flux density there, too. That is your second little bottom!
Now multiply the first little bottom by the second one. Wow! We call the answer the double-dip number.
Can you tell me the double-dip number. 286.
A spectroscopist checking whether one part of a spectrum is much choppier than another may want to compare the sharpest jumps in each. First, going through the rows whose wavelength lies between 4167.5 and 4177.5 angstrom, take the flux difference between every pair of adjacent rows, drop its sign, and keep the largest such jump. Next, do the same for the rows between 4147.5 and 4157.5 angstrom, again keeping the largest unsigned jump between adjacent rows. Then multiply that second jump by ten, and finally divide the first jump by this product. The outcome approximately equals 0.112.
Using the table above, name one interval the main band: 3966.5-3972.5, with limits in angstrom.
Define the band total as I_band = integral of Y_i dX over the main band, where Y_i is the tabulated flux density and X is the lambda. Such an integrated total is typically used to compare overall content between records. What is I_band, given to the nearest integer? 34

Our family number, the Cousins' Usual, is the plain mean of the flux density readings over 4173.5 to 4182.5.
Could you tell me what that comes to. 18.7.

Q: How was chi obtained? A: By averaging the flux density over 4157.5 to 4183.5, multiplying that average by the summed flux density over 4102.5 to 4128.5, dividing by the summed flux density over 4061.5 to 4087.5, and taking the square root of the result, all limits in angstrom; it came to 4.51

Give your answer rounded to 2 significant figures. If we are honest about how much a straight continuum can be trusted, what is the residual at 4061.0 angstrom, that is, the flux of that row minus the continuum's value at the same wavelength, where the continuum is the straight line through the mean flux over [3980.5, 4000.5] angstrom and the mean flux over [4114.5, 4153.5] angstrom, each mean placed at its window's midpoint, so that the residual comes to -2.0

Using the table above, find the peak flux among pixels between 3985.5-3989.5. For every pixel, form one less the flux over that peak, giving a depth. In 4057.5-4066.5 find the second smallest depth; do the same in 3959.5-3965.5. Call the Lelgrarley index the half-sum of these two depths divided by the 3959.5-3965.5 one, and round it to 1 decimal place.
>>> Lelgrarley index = 0.5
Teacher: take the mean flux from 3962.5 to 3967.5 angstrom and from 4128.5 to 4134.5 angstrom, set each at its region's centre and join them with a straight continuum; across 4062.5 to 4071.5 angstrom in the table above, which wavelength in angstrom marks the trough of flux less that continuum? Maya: 4067.0 angstrom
